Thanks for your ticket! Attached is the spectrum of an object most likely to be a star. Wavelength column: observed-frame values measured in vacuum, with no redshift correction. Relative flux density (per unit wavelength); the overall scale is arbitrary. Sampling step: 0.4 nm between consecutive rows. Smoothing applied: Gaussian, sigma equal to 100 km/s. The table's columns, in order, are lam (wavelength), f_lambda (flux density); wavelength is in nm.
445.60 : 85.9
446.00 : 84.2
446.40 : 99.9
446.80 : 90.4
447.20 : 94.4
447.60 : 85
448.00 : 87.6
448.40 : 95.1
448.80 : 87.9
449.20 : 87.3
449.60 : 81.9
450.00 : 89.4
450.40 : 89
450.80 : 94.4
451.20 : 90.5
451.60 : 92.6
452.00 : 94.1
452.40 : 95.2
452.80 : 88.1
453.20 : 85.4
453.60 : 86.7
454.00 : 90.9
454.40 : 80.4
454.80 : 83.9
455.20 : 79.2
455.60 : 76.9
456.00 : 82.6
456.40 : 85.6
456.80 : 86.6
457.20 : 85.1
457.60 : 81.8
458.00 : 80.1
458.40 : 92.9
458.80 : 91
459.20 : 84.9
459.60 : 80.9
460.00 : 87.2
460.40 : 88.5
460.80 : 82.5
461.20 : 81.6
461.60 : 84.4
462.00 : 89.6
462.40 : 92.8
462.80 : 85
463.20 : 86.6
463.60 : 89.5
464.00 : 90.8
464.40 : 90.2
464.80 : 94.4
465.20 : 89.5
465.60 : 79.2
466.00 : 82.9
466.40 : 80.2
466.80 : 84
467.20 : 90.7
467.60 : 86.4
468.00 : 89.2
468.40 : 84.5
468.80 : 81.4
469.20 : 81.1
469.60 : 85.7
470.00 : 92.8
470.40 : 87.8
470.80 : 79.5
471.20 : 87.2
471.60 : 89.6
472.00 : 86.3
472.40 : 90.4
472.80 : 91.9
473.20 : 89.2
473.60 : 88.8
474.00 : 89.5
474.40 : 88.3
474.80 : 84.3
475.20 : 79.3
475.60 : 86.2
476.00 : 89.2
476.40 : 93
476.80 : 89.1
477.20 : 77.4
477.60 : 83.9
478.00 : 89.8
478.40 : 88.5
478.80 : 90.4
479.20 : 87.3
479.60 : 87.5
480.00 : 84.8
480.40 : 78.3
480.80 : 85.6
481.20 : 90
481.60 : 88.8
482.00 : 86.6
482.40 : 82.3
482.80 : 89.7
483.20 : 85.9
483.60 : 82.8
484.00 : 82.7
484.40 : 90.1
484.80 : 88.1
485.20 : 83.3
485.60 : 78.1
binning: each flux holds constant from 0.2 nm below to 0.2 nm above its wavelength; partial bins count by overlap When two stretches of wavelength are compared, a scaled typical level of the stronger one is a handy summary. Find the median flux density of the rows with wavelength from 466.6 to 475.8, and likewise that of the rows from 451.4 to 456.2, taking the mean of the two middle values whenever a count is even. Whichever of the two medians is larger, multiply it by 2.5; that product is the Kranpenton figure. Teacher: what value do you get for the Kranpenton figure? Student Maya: 218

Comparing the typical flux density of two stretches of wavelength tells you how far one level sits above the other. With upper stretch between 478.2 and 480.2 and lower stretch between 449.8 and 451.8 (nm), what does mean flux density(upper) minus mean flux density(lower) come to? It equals -3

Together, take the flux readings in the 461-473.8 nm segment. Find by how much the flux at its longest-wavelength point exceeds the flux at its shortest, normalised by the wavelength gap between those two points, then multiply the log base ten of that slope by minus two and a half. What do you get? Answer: 0.6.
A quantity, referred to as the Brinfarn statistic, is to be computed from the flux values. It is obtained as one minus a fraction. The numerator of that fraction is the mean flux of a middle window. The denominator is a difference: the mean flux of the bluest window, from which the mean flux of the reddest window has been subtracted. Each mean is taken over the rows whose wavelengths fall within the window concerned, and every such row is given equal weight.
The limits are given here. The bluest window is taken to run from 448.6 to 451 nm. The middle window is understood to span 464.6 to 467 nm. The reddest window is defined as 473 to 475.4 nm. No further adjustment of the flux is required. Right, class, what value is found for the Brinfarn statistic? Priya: -48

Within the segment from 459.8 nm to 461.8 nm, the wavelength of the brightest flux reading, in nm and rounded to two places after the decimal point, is 460.40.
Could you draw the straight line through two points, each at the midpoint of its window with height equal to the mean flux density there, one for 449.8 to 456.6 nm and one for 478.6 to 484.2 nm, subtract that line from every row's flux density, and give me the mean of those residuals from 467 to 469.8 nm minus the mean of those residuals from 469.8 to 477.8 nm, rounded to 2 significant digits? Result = -1.9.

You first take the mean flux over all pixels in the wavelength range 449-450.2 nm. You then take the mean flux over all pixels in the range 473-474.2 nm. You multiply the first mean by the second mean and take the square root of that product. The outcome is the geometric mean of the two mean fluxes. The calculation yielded 87.7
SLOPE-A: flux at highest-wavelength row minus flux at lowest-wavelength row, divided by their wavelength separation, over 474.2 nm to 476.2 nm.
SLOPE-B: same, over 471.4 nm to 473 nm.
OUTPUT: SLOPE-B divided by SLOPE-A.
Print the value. 3.4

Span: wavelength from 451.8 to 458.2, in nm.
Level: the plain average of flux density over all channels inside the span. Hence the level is 85.2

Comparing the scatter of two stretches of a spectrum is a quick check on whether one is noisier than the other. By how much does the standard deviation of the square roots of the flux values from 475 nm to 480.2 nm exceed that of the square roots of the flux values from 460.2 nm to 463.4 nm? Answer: 0.04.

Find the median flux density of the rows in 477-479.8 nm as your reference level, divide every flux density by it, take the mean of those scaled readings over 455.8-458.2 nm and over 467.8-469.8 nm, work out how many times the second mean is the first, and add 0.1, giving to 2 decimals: 1.11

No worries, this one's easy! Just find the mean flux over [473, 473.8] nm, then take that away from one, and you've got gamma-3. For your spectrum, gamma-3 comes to -88.0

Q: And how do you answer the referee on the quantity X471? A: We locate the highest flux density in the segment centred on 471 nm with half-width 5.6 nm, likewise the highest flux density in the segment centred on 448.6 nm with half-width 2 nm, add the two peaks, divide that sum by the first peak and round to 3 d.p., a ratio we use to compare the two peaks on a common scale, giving 2.023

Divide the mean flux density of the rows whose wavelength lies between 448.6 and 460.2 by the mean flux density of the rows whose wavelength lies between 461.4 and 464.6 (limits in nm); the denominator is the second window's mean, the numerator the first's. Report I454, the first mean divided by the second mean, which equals 0.98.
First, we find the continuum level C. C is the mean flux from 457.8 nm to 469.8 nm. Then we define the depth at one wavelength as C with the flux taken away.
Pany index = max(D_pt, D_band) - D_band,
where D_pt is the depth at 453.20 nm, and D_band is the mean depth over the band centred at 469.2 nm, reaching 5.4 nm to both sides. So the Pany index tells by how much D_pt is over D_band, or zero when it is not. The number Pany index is 1.7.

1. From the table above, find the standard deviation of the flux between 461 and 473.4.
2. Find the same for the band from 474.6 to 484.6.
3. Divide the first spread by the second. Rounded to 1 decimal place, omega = 1.1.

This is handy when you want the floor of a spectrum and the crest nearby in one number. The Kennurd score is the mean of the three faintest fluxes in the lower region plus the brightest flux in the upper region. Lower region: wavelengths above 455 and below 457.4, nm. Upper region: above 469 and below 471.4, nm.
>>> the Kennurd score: 172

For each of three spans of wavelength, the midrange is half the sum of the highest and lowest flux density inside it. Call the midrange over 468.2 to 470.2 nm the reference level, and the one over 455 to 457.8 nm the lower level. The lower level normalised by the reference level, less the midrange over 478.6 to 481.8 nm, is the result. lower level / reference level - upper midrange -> -83.4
